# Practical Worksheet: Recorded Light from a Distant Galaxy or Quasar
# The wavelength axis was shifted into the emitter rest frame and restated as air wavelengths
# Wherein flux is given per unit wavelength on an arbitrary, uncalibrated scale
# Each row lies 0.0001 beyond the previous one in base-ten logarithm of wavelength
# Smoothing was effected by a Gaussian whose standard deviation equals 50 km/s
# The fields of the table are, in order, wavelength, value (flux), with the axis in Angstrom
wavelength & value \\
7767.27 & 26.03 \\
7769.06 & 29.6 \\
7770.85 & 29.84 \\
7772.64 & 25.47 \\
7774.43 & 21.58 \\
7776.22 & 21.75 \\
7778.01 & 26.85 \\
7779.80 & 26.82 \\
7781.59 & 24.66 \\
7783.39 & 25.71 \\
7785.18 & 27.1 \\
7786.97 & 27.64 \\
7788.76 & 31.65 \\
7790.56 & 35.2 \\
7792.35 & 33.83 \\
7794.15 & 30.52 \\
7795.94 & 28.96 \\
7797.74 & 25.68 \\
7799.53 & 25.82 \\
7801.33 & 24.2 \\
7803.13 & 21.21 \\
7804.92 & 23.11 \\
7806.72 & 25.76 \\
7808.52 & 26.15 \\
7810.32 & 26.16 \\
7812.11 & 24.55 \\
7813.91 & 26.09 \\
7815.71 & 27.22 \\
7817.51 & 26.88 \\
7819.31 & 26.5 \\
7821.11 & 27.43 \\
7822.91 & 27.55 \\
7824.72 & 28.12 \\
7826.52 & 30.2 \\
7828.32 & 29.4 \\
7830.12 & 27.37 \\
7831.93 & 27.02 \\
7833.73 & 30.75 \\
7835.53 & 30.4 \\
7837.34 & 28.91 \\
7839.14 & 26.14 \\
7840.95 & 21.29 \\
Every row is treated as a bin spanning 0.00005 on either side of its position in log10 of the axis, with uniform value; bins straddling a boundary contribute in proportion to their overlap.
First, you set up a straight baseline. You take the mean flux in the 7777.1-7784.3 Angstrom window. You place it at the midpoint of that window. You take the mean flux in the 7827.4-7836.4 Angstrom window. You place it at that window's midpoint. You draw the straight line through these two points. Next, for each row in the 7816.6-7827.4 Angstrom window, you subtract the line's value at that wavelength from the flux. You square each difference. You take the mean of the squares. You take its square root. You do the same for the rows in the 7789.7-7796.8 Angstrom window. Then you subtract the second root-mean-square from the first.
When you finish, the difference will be -4.8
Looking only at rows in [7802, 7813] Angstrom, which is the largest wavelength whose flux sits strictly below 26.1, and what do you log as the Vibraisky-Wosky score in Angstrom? 7812.11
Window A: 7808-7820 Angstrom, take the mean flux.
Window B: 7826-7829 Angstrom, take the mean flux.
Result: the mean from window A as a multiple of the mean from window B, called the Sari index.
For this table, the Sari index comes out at 0.88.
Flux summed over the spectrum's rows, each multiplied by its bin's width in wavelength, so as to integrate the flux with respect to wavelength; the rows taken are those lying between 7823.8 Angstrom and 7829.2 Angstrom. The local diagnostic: 158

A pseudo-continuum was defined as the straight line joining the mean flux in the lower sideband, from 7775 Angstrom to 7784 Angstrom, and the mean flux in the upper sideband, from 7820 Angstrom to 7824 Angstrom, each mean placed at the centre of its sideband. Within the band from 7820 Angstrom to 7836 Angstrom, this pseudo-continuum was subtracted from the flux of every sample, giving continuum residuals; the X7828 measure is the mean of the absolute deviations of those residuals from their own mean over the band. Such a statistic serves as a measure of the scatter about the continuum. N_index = 1.2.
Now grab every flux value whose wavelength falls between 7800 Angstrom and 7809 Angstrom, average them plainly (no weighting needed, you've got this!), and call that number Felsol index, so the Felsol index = 24.1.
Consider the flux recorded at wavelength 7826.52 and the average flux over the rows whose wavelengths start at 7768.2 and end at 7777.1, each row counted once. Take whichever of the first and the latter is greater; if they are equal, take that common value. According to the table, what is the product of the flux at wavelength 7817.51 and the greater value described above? 812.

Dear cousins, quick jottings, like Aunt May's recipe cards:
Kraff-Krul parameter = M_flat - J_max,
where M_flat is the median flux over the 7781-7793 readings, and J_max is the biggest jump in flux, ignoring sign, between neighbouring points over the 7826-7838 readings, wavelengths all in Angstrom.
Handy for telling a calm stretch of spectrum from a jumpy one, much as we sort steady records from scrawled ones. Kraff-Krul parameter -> 23.9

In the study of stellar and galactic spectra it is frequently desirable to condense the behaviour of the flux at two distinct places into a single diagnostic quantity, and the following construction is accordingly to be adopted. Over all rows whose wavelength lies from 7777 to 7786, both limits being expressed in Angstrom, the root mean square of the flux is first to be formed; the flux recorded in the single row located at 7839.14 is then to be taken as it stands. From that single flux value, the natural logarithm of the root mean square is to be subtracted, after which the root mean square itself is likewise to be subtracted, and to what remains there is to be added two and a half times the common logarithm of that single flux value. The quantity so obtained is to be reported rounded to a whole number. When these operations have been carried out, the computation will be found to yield 0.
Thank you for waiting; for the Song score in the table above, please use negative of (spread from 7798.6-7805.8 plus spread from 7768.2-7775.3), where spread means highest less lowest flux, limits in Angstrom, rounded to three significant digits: -12.9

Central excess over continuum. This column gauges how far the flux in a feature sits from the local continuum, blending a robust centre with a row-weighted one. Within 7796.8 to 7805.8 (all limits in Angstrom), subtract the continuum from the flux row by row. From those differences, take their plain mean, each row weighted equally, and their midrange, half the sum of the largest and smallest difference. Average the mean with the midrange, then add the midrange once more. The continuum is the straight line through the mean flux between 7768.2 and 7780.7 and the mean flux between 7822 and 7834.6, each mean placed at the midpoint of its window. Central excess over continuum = -7.3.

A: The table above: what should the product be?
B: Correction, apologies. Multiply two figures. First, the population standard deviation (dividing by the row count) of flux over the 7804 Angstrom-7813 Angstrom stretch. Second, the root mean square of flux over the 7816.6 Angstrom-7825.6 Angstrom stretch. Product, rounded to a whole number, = 32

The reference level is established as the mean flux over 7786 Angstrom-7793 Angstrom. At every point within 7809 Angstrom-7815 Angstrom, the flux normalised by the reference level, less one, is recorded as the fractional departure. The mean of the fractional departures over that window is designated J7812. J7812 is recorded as -0.20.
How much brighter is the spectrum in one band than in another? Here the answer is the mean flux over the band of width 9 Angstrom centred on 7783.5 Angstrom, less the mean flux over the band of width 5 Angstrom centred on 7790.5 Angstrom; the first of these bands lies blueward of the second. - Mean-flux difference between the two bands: -7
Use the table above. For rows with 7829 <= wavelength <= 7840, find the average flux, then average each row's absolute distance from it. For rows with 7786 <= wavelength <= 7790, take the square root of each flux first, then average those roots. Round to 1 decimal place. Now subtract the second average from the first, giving -3.9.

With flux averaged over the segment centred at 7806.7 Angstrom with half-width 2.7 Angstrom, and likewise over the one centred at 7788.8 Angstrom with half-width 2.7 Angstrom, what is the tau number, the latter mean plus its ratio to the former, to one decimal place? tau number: 32.8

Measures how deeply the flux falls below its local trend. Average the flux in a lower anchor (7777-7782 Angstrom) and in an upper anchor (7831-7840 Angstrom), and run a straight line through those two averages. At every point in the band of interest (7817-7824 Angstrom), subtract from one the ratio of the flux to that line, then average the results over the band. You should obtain 0.03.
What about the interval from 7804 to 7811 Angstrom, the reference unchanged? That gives 0.08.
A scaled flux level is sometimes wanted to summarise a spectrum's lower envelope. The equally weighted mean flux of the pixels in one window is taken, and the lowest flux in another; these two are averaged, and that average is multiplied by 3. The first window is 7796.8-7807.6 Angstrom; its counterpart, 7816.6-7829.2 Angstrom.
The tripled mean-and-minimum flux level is 76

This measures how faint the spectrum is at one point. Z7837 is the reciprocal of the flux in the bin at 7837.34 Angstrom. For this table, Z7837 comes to 0.035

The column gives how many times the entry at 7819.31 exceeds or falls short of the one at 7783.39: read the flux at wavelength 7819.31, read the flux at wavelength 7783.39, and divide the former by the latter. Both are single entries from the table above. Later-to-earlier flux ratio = 1.03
